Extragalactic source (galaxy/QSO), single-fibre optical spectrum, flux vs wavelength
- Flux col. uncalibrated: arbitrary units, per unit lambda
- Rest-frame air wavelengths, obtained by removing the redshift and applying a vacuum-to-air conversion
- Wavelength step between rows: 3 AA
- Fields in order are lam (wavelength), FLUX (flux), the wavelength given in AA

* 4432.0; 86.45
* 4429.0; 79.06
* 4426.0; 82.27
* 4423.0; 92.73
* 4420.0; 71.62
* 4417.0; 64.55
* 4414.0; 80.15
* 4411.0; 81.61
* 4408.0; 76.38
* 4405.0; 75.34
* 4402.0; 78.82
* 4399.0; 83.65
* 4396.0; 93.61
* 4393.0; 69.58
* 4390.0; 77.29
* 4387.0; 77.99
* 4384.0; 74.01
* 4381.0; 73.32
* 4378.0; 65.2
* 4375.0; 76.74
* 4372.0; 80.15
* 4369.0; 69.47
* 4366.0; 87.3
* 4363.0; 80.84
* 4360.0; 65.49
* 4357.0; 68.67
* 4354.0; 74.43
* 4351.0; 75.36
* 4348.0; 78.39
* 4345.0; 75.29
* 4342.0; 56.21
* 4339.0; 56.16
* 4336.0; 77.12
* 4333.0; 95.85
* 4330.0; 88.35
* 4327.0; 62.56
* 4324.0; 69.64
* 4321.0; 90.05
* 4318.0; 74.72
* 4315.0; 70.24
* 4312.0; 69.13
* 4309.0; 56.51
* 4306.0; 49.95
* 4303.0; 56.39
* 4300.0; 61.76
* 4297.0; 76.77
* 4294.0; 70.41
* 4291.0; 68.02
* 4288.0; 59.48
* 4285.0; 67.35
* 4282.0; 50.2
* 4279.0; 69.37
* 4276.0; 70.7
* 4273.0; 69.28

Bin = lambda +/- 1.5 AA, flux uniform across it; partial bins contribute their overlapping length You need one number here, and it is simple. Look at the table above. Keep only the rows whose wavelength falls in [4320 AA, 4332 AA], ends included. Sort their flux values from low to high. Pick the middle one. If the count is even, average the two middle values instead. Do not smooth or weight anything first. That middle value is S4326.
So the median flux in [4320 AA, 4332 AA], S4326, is 79.0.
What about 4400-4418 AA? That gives 77.6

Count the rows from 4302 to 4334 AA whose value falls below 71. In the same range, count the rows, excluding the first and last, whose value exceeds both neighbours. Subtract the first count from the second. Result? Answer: -6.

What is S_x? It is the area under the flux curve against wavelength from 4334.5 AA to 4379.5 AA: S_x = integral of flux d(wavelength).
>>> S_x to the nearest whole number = 3260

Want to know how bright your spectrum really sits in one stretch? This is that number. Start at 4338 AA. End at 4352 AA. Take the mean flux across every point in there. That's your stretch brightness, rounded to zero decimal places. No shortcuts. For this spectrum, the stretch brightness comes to 68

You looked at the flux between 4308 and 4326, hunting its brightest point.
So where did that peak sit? 4321.0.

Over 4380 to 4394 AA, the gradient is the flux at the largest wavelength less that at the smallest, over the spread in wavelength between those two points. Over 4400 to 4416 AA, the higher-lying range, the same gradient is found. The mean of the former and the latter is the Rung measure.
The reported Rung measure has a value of -0.10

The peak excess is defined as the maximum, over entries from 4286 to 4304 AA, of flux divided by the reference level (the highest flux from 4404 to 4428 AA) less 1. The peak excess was -0.17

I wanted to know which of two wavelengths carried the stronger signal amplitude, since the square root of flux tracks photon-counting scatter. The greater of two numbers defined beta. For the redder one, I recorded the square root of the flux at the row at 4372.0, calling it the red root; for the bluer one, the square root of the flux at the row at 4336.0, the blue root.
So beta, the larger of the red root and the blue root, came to 8.95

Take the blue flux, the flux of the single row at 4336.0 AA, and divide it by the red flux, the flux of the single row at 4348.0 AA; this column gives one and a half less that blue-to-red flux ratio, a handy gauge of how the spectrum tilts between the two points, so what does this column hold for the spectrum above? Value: 0.52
